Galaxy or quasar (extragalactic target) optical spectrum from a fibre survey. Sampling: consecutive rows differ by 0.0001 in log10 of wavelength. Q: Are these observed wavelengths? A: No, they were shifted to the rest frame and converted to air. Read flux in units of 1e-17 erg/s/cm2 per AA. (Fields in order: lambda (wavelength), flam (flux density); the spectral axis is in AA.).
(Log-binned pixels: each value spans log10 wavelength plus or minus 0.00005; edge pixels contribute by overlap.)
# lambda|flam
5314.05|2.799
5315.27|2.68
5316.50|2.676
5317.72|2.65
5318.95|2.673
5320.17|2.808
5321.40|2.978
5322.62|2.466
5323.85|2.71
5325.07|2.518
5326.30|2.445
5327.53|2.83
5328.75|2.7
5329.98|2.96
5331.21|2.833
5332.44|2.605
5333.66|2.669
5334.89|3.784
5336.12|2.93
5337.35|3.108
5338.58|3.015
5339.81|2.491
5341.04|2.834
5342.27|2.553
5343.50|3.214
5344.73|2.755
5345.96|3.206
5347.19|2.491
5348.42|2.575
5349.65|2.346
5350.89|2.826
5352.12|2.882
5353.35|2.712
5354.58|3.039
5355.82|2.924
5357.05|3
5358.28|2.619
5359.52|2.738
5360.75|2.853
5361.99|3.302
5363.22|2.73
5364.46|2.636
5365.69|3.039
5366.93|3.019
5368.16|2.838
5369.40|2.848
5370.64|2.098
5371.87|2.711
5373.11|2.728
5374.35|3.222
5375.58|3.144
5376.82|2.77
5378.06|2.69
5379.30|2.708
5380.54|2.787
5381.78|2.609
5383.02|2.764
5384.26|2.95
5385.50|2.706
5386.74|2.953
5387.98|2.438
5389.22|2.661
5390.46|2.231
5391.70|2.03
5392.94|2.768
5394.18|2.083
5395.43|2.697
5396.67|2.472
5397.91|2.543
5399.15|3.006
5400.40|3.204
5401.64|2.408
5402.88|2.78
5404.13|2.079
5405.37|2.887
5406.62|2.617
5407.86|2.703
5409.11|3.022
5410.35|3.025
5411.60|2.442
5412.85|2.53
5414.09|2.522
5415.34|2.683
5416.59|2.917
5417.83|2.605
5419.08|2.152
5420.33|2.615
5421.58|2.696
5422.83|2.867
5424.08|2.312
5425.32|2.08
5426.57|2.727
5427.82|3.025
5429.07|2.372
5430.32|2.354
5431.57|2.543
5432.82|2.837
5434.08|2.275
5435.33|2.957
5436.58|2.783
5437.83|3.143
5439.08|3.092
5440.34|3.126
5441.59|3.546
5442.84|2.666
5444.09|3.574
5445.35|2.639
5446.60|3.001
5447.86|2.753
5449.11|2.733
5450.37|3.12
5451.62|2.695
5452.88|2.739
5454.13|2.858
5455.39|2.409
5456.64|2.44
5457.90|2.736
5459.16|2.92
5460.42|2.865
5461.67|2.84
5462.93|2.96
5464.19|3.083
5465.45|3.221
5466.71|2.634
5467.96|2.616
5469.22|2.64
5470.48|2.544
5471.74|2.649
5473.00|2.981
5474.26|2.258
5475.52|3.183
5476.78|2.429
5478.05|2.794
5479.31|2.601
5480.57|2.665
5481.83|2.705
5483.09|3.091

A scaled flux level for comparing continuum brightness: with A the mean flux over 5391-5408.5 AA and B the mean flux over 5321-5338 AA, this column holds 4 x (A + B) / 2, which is 10.83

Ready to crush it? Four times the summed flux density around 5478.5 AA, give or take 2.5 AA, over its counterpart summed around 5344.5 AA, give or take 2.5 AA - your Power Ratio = 3.6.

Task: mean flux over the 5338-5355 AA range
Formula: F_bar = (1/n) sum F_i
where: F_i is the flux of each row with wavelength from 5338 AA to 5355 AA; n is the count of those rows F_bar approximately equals 2.78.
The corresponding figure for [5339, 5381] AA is 2.80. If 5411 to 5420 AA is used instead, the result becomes 2.55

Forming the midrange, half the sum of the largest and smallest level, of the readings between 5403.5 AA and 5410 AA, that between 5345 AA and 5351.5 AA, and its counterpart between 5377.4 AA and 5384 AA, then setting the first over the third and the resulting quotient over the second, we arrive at 0.341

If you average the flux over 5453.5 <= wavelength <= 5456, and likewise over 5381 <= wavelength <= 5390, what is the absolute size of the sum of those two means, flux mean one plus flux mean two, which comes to 5.4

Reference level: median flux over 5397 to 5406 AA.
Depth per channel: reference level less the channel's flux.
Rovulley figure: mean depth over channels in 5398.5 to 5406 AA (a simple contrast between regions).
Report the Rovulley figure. 0.05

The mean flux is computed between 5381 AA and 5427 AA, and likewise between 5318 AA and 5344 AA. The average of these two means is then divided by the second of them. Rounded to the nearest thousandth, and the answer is 0.965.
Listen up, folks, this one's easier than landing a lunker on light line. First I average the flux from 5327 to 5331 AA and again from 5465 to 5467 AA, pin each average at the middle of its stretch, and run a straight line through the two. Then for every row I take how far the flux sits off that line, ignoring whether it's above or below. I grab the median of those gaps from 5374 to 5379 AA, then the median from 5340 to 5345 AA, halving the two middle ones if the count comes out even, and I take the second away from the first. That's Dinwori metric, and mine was 0.04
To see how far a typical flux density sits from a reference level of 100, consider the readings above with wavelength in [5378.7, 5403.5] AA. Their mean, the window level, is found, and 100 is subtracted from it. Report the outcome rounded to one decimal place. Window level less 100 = -97.4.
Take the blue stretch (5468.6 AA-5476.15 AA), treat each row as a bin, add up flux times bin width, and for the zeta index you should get 20.5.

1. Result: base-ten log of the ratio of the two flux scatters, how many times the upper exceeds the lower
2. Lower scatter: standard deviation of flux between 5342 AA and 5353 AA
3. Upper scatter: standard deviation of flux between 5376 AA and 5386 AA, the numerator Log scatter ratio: -0.49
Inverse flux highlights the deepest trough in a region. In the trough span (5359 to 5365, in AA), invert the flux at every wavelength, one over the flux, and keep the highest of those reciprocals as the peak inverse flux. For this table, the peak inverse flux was 0.379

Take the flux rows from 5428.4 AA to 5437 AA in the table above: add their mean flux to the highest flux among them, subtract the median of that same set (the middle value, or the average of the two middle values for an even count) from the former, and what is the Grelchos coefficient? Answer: 3.0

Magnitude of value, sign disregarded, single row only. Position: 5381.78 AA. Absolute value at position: 2.61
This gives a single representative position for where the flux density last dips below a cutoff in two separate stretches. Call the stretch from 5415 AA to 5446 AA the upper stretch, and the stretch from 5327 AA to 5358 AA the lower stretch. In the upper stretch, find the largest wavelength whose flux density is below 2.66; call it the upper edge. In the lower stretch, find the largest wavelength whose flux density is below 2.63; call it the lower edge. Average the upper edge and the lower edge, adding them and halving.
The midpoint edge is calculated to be 5397.5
